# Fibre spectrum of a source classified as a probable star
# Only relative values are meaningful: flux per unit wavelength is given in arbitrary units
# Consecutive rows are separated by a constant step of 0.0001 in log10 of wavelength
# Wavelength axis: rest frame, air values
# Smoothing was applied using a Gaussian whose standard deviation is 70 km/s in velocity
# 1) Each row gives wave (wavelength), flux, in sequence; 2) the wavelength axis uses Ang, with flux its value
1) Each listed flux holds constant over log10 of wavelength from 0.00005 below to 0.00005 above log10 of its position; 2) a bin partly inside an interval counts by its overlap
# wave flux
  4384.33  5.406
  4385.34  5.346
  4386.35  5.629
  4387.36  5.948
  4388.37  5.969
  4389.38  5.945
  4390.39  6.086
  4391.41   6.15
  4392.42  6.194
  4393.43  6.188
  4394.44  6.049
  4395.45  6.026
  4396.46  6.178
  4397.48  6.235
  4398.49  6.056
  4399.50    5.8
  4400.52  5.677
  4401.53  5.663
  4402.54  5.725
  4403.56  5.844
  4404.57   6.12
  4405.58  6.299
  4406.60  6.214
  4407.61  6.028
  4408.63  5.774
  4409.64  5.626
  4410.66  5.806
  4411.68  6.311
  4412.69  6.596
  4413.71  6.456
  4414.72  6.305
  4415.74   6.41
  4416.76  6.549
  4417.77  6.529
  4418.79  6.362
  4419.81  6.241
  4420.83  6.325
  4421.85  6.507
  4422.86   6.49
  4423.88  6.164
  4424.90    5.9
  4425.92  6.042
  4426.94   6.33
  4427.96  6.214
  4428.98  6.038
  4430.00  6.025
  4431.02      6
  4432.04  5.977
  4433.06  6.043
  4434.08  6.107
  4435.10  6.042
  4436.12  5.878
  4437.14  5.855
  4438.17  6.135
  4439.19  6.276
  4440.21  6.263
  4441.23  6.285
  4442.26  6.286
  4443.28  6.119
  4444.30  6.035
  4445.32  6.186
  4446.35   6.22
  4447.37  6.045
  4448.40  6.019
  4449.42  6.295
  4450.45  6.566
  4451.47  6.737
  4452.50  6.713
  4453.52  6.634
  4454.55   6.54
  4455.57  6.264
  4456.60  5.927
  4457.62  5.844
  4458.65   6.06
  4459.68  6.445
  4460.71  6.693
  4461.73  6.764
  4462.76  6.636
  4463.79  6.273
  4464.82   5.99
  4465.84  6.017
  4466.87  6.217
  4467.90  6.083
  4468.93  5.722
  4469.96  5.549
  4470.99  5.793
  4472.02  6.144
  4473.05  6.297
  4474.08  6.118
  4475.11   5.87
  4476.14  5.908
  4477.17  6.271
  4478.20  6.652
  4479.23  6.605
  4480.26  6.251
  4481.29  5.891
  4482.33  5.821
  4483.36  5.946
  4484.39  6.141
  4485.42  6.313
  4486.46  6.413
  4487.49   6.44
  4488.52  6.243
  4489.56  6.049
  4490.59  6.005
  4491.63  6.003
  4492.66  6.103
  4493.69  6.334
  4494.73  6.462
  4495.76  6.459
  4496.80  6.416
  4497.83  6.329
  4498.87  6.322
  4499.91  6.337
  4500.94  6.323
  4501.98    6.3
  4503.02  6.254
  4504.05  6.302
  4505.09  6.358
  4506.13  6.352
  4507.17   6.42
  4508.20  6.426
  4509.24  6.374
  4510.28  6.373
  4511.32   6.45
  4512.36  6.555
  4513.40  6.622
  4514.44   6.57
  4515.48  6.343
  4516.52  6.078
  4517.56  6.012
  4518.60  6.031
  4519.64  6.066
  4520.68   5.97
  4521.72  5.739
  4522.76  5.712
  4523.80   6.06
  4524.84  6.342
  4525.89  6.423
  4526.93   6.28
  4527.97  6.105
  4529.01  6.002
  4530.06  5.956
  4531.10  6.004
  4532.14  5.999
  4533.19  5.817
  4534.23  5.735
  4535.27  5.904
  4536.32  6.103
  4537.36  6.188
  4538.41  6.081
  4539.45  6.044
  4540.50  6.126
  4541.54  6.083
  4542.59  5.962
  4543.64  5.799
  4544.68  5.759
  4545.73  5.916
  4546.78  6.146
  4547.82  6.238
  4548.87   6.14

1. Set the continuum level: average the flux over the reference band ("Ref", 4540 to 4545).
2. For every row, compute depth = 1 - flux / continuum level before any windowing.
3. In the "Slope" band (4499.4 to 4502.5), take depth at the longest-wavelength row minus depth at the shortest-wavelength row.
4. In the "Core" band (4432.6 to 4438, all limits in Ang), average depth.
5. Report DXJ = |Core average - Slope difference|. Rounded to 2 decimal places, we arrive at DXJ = 0.01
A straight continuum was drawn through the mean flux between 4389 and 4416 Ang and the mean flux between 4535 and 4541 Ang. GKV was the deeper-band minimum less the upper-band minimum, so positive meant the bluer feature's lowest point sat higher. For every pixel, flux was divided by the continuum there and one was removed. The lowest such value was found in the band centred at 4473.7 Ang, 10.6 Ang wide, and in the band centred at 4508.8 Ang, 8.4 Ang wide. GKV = -0.13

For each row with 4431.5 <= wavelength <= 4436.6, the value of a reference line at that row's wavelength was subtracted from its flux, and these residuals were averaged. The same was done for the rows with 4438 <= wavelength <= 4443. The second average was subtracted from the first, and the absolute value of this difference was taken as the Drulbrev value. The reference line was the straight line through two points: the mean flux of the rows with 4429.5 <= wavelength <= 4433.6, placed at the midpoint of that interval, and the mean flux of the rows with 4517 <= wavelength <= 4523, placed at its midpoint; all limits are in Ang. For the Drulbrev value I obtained 0.246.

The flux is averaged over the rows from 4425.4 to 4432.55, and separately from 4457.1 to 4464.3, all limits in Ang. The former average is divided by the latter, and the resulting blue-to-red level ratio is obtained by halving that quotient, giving 0.477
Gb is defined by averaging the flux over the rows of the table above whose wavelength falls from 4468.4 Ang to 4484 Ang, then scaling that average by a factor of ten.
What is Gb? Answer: 60.6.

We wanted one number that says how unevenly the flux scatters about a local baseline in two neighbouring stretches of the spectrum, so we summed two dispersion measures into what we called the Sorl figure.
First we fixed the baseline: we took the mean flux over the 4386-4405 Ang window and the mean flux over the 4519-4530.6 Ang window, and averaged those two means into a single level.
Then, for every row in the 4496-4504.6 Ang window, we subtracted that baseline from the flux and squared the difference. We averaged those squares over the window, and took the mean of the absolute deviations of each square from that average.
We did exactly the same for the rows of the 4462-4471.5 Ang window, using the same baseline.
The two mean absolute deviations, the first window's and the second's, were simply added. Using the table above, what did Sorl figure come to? 0.11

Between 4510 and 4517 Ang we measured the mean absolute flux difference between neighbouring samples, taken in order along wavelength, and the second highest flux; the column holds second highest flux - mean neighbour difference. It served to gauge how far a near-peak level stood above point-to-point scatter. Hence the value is 6.44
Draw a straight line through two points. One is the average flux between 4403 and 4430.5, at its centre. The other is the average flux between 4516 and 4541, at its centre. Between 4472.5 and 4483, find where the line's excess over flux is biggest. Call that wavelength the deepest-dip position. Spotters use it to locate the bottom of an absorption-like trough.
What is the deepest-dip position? 4482.33 Ang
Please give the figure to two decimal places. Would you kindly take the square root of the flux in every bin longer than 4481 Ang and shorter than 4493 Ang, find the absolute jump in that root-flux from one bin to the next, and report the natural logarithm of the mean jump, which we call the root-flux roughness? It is -3.79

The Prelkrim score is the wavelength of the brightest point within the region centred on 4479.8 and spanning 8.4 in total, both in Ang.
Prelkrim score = 4478.20 Ang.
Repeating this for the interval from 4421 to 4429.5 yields 4421.85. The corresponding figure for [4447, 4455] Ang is 4451.47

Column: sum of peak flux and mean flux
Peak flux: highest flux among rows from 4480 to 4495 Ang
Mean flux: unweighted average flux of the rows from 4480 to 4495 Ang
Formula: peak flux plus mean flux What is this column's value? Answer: 12.6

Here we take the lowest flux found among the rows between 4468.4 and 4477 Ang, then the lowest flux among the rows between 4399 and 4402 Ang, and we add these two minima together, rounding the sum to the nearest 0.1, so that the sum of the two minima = 11.2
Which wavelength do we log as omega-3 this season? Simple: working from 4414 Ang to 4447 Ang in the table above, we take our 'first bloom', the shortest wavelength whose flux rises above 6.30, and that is 4414.72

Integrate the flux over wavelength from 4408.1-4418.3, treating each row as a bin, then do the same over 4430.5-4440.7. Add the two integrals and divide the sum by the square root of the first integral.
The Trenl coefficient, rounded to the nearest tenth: 15.7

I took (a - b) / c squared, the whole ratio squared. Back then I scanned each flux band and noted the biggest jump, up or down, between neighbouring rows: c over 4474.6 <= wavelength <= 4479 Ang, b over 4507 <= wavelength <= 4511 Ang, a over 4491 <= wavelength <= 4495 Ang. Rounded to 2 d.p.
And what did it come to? 0.22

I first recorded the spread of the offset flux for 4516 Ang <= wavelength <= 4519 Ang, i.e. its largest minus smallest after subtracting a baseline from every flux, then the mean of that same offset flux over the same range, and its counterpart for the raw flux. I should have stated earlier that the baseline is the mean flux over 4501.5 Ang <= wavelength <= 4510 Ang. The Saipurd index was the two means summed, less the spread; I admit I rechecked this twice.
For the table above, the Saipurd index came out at 5.7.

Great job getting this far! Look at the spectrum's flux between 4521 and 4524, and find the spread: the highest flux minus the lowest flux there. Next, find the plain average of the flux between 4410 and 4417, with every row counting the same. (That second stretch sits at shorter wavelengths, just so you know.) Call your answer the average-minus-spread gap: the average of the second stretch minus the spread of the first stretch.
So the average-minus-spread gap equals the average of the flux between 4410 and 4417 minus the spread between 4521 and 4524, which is 6.0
